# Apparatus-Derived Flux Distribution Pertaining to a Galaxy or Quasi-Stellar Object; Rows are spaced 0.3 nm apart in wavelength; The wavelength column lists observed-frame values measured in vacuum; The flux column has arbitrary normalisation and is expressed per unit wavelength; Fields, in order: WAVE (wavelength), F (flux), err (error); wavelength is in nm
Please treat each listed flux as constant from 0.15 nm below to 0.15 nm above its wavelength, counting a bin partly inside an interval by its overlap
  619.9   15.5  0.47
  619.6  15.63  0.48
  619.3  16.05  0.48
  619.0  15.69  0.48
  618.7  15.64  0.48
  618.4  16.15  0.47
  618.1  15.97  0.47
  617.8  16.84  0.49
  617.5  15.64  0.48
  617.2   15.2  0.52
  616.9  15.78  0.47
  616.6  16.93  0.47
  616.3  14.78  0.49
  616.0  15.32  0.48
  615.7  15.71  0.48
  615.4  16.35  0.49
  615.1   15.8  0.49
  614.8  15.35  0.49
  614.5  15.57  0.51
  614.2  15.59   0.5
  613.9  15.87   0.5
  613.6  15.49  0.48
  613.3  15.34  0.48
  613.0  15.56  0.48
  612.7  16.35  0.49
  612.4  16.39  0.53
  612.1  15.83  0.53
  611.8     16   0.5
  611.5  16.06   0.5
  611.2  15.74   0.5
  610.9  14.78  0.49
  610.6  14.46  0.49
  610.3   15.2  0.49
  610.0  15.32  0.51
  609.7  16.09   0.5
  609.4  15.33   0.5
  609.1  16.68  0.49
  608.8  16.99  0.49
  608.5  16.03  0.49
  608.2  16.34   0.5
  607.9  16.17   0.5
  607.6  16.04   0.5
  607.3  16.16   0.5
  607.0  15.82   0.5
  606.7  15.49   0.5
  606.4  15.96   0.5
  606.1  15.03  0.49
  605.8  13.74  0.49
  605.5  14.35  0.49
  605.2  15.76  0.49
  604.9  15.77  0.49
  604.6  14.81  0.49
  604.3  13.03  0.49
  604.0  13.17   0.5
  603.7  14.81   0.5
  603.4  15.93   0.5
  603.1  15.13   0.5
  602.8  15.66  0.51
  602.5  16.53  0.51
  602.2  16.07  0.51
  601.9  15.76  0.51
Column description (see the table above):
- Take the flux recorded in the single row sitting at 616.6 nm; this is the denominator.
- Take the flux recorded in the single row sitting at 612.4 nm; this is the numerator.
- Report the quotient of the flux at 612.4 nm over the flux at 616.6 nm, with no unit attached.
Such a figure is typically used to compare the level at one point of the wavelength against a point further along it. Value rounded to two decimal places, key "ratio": 0.97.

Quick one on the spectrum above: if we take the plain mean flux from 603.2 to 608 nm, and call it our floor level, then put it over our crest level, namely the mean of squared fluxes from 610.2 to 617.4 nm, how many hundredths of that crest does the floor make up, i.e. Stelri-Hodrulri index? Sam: 6.17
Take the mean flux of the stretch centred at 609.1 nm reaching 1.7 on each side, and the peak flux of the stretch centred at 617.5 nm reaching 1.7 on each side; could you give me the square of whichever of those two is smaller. 252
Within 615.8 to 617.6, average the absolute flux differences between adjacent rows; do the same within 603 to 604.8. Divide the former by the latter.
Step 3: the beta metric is 0.89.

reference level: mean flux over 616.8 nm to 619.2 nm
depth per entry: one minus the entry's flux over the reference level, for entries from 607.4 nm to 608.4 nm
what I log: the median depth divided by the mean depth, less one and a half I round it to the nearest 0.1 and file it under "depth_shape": -0.5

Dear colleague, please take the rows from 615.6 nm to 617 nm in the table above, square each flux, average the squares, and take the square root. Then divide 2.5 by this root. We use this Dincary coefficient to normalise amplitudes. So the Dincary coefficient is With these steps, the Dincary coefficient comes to 0.159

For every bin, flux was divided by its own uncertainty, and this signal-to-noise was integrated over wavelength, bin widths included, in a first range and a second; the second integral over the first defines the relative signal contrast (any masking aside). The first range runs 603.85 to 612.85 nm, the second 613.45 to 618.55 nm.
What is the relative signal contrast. 0.6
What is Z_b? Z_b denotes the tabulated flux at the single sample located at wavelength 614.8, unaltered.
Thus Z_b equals 15.35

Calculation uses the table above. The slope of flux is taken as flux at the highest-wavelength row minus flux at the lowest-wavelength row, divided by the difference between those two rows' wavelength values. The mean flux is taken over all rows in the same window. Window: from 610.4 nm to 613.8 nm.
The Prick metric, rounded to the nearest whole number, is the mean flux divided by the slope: 46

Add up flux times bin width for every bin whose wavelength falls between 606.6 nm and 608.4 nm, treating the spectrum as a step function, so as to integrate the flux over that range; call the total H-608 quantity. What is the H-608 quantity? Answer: 29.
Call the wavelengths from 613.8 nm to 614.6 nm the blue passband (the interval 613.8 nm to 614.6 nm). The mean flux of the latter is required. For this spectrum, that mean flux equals 15.7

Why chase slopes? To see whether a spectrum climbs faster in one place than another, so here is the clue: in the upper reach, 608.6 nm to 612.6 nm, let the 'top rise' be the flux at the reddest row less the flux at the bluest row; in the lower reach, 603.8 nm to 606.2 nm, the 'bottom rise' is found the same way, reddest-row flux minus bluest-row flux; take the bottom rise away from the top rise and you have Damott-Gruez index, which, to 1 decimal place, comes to -2.5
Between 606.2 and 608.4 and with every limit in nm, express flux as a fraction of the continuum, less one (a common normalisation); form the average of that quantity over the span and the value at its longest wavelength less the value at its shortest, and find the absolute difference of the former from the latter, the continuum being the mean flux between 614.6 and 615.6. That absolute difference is 0.01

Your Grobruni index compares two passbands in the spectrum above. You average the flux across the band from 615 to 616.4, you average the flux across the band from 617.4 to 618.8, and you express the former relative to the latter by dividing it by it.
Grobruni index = 0.97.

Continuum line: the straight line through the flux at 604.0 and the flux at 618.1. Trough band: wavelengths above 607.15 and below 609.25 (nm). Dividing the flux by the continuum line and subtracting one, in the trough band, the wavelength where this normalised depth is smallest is 608.5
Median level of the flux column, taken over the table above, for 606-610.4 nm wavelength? 16.0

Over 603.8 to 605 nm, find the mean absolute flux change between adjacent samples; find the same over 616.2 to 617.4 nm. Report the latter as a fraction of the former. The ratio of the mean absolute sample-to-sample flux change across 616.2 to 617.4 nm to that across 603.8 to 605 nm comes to 1.3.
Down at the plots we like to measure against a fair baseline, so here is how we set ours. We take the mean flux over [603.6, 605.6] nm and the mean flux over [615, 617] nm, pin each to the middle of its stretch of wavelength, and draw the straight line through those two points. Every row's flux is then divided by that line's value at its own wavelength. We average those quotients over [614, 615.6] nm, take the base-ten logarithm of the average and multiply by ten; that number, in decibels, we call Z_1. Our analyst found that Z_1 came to 0.016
